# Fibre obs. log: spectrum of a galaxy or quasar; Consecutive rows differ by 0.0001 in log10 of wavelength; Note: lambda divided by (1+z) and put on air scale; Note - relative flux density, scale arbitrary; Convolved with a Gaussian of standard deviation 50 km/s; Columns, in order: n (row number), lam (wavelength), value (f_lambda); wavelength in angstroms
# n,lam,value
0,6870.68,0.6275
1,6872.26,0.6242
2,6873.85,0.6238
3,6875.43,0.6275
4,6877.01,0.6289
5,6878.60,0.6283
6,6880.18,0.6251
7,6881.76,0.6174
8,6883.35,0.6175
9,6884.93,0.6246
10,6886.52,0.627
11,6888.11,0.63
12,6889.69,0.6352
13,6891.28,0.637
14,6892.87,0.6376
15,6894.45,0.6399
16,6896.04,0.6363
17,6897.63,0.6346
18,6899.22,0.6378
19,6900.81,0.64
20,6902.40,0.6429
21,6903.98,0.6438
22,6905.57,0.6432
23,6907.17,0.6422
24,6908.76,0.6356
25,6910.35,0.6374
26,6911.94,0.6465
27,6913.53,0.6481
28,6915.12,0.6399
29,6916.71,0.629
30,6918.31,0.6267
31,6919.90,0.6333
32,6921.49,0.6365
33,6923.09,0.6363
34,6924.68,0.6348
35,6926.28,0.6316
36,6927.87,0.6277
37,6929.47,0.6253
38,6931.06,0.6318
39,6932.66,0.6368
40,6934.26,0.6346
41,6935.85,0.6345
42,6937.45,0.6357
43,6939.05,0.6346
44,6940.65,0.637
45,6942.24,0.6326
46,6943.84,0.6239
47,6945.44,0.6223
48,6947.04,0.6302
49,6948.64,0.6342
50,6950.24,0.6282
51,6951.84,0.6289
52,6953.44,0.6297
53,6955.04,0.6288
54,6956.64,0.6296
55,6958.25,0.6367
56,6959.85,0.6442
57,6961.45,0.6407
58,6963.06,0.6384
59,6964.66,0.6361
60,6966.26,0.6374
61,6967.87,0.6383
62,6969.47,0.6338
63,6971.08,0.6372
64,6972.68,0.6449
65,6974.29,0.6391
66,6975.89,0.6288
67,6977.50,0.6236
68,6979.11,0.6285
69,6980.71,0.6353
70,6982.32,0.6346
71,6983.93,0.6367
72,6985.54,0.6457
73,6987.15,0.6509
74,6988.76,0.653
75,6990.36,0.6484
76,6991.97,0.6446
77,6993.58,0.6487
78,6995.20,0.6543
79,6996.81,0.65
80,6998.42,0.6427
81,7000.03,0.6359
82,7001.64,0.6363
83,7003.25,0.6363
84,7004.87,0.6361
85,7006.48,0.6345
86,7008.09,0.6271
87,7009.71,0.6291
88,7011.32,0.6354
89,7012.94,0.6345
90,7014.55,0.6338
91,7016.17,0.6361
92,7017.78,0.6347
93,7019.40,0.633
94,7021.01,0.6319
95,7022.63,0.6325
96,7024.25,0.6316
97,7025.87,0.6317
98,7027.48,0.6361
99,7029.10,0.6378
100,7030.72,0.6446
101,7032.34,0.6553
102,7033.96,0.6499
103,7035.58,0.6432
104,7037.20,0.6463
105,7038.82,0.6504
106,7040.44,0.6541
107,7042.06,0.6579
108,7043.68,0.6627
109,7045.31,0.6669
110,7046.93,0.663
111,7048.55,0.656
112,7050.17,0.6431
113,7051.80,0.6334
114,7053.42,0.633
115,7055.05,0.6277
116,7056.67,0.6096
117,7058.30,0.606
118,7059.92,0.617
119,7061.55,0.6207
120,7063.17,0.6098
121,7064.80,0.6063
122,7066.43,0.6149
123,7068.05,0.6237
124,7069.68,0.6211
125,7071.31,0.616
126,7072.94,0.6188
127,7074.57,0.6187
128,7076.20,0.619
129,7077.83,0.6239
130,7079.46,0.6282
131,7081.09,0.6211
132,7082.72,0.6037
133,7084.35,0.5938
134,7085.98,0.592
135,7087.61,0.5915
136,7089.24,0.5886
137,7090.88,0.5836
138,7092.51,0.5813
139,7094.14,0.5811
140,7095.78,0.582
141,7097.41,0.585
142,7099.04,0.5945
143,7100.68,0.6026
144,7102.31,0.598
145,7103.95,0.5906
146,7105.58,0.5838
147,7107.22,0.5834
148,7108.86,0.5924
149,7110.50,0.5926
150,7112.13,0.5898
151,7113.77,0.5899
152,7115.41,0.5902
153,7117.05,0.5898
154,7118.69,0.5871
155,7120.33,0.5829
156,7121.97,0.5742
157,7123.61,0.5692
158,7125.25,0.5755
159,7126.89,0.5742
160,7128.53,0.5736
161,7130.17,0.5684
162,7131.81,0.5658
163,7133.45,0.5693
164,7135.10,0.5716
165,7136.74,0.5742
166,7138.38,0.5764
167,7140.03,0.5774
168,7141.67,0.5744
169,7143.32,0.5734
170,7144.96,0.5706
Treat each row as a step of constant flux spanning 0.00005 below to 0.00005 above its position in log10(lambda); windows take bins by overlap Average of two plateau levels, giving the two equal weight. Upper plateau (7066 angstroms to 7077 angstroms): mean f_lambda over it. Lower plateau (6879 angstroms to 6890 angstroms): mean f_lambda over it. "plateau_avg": 0.622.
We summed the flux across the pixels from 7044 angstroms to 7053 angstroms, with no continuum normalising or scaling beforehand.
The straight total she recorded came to 3.26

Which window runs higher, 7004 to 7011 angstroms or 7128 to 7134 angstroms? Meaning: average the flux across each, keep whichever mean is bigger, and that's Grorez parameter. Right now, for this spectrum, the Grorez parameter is 0.632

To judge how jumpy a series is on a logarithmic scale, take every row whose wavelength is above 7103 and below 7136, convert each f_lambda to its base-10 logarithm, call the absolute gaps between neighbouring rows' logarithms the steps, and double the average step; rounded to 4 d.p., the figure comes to 0.0049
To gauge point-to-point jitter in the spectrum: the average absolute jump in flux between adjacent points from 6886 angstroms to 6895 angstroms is 0.0026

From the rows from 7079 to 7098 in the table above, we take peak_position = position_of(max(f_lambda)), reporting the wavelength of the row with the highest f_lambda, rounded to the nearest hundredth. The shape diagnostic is 7079.46 angstroms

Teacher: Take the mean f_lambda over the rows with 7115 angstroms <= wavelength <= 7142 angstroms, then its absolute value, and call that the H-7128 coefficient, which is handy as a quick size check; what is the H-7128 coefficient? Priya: 0.576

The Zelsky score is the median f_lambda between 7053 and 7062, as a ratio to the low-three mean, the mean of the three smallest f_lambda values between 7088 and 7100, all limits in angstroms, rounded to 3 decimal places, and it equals 1.064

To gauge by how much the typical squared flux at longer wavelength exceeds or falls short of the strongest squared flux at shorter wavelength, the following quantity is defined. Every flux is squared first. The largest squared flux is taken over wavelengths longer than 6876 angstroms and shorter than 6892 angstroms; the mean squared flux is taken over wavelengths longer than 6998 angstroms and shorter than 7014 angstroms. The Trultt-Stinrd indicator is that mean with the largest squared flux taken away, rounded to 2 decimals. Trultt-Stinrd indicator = 0.00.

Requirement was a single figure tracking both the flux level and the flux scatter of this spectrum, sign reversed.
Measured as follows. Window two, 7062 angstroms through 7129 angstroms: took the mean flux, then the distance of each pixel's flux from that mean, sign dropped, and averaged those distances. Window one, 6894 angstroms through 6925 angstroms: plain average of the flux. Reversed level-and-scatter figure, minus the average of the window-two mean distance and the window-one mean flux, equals -0.3261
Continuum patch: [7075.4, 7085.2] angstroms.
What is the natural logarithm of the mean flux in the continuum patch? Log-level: -0.49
